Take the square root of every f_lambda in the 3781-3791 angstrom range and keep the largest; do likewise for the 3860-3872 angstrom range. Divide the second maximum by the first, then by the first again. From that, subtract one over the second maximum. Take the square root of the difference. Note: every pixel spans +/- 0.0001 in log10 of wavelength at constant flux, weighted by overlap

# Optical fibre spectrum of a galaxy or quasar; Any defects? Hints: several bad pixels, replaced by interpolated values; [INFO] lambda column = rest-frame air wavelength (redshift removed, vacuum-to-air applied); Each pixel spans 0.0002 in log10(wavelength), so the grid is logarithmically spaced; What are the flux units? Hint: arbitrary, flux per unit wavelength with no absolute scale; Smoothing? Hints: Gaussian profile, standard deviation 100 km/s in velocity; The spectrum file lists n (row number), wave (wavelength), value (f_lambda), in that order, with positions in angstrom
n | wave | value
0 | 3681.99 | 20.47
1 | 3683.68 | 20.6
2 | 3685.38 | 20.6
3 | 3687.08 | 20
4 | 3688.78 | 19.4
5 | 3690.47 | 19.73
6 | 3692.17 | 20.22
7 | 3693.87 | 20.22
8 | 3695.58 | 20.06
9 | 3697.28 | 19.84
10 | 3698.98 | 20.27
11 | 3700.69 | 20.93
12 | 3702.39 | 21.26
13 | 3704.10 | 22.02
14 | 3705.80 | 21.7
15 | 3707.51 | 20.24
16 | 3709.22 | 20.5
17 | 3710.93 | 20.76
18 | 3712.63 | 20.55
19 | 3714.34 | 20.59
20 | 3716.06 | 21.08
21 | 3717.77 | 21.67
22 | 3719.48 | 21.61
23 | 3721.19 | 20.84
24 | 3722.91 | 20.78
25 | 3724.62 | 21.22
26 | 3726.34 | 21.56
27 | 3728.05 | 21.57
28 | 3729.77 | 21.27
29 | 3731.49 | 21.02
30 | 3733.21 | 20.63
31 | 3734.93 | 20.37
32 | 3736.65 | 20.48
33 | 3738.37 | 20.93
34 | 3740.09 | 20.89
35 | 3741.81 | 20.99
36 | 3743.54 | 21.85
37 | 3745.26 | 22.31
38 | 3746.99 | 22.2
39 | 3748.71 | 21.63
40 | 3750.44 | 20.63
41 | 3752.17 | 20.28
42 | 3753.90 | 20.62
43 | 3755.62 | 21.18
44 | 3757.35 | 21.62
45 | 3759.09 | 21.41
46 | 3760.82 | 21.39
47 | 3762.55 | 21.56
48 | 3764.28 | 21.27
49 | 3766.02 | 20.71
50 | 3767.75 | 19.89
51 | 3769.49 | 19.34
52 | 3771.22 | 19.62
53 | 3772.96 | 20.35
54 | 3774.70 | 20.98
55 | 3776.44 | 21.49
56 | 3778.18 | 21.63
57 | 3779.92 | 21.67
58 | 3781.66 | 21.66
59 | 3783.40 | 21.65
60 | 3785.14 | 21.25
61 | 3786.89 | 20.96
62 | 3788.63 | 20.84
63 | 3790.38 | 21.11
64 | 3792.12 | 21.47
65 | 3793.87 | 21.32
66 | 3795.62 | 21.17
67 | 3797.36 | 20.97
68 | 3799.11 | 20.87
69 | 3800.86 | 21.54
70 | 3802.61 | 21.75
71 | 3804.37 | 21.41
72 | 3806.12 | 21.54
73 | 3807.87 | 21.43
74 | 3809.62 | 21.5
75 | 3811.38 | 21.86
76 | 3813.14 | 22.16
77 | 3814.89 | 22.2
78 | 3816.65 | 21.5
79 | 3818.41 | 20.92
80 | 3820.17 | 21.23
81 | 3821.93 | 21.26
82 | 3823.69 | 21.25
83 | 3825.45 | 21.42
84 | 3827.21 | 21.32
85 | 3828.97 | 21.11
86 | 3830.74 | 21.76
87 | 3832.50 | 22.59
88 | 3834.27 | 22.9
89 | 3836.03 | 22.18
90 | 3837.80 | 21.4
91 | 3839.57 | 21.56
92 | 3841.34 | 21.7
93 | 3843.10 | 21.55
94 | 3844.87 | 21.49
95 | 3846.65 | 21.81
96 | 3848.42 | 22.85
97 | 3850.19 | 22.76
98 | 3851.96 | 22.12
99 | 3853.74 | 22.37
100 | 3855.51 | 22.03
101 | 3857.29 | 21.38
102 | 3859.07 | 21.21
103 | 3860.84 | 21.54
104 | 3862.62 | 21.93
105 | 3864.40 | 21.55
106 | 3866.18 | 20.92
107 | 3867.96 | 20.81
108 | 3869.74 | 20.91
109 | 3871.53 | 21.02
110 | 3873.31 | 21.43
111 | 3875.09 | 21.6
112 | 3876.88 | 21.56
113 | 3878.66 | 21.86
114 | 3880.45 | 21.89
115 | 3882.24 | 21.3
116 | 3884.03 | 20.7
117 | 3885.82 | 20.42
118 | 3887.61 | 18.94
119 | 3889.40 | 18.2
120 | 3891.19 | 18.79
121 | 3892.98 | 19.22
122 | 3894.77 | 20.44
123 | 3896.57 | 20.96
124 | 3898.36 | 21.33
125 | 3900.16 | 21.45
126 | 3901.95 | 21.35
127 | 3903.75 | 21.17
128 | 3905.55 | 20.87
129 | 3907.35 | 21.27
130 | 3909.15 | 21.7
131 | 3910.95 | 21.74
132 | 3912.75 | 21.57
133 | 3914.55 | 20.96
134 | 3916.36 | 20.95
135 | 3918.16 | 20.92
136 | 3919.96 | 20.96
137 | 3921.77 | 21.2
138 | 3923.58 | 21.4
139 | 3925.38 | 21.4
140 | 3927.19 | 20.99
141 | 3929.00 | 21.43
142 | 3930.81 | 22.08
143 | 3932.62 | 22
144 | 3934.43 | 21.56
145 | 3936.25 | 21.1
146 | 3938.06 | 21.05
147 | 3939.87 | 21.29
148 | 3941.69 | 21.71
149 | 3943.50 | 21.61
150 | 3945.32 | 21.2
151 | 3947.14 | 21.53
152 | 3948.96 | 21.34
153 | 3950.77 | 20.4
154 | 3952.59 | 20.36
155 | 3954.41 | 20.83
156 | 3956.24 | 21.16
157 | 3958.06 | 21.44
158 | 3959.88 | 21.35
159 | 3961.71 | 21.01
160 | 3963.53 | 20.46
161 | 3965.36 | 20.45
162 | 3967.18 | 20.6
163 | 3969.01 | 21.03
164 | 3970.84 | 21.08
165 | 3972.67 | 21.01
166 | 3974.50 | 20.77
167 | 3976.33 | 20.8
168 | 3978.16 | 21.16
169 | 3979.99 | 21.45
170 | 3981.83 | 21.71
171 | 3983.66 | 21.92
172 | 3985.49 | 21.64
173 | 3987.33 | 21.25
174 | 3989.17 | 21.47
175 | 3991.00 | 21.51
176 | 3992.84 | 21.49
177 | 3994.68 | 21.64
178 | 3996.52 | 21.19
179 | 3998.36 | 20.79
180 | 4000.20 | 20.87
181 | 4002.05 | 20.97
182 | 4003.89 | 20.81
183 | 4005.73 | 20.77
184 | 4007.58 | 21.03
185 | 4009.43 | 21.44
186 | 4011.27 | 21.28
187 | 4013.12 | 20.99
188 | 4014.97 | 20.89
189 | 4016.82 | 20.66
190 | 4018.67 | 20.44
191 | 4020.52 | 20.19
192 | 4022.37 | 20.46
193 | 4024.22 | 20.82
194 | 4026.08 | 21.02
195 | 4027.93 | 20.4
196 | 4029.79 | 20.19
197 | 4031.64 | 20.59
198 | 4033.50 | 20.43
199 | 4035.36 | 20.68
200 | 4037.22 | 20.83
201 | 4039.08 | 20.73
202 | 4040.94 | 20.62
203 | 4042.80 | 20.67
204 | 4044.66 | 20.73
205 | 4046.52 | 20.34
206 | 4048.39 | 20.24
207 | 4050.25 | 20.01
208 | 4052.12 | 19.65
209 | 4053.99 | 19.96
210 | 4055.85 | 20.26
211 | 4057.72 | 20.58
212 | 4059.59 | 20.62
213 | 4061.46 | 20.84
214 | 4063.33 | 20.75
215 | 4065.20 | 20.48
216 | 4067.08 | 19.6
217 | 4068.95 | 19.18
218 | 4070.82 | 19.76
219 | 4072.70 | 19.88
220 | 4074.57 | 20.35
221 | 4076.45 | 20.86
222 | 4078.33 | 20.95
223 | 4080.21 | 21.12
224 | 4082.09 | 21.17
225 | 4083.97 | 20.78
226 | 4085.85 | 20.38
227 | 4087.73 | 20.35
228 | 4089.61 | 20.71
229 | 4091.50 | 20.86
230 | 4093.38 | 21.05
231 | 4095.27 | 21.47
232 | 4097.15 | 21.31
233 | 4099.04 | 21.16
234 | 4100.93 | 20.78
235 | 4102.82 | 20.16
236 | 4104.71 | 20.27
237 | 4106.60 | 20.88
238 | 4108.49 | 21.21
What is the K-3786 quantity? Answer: 0.052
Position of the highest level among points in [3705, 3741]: 3705.80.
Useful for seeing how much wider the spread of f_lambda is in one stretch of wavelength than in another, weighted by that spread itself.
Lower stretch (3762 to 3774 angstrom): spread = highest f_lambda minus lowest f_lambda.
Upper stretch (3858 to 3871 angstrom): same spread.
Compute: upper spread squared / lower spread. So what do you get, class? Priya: 0.565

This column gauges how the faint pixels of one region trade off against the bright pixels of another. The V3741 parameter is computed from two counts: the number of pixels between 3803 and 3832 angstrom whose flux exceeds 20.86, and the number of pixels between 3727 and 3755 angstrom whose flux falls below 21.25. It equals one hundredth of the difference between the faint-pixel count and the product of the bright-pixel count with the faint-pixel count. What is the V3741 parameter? -1.5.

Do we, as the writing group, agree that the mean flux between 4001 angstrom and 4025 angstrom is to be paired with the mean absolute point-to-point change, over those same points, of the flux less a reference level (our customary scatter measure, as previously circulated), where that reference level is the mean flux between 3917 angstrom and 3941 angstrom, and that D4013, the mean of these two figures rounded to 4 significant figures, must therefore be 10.53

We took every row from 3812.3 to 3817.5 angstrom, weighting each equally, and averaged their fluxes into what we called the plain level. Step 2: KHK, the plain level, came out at 22.0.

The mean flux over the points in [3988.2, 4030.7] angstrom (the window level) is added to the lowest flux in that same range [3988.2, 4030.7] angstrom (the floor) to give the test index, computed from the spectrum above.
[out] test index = 41.1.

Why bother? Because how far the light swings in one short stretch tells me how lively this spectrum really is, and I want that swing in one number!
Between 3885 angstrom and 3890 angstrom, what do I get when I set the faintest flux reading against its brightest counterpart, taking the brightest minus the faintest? 2.2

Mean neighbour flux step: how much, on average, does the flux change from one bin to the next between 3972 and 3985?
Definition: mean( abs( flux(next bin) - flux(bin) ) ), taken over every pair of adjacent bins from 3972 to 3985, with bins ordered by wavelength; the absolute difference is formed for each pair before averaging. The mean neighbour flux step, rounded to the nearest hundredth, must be 0.23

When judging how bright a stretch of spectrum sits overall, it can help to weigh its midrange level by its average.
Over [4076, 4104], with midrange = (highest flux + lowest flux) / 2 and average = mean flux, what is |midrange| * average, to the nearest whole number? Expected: 434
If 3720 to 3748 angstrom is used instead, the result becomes 452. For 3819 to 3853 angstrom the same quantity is 480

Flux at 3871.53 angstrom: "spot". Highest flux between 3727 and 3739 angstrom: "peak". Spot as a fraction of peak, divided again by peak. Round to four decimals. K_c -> 0.0452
